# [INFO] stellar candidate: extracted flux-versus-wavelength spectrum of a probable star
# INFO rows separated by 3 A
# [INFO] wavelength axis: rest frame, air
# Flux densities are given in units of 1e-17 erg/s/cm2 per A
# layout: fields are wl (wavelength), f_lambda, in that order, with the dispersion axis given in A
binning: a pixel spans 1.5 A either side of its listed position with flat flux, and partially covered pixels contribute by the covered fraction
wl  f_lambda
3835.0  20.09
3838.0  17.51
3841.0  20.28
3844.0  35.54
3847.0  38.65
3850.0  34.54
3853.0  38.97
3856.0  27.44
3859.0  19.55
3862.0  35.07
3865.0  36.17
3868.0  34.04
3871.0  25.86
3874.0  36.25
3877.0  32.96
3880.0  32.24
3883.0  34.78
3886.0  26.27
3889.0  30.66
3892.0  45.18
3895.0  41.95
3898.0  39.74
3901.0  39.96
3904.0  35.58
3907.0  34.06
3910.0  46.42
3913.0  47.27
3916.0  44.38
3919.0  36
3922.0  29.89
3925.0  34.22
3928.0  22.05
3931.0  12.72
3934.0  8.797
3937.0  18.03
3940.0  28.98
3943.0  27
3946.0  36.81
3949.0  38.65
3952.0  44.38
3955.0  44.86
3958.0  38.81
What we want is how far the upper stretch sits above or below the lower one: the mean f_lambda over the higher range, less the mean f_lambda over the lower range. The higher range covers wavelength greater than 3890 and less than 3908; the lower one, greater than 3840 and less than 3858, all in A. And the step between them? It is 7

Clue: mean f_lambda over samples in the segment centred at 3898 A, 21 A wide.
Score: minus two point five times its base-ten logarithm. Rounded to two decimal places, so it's -3.95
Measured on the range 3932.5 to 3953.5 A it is -3.65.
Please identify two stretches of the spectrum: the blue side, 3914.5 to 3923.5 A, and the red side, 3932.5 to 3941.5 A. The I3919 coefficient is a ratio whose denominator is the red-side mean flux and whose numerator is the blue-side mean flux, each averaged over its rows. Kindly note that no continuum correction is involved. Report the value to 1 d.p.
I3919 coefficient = 2.0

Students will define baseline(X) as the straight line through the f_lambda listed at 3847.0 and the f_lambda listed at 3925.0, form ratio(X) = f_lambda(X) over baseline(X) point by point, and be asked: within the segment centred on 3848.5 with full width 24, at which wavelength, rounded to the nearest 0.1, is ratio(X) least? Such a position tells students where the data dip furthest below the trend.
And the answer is 3838.0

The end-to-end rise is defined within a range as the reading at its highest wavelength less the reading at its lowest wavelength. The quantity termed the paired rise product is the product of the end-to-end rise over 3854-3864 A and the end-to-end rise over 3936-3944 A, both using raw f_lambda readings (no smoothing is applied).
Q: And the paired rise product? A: 68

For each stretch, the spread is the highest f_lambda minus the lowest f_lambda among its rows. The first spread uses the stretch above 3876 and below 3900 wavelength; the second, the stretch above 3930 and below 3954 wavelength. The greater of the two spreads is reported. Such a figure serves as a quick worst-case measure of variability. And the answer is 36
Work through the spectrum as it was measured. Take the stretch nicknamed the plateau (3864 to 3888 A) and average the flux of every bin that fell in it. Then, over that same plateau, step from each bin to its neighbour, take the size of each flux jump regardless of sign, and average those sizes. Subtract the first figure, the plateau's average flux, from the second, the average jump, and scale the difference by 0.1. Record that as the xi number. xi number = -2.7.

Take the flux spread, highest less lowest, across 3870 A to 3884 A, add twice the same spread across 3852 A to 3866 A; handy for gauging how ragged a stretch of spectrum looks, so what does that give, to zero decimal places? 49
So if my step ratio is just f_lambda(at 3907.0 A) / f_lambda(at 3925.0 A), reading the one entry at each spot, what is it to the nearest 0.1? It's 1.0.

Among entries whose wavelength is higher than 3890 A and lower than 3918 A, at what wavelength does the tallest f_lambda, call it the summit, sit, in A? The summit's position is 3913.0 A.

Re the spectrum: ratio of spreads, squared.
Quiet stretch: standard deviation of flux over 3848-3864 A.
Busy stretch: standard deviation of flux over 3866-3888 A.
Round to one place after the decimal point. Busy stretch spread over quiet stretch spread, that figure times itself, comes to 0.3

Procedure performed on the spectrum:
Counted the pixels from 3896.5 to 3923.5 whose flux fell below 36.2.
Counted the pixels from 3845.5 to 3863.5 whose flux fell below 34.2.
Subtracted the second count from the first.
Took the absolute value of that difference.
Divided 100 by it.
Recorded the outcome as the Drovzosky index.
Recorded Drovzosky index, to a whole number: 50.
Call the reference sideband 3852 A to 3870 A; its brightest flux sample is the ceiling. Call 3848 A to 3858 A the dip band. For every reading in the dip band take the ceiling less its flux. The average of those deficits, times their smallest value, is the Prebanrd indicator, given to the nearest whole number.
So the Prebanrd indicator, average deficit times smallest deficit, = 0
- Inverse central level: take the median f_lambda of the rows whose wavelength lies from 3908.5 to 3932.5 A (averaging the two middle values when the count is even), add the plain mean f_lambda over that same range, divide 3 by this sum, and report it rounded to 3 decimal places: 0.043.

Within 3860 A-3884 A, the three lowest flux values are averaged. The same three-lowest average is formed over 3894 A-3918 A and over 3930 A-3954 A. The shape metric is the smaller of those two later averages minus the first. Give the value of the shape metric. -17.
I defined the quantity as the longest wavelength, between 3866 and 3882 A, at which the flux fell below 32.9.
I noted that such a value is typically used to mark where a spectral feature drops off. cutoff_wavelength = 3880.0 A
